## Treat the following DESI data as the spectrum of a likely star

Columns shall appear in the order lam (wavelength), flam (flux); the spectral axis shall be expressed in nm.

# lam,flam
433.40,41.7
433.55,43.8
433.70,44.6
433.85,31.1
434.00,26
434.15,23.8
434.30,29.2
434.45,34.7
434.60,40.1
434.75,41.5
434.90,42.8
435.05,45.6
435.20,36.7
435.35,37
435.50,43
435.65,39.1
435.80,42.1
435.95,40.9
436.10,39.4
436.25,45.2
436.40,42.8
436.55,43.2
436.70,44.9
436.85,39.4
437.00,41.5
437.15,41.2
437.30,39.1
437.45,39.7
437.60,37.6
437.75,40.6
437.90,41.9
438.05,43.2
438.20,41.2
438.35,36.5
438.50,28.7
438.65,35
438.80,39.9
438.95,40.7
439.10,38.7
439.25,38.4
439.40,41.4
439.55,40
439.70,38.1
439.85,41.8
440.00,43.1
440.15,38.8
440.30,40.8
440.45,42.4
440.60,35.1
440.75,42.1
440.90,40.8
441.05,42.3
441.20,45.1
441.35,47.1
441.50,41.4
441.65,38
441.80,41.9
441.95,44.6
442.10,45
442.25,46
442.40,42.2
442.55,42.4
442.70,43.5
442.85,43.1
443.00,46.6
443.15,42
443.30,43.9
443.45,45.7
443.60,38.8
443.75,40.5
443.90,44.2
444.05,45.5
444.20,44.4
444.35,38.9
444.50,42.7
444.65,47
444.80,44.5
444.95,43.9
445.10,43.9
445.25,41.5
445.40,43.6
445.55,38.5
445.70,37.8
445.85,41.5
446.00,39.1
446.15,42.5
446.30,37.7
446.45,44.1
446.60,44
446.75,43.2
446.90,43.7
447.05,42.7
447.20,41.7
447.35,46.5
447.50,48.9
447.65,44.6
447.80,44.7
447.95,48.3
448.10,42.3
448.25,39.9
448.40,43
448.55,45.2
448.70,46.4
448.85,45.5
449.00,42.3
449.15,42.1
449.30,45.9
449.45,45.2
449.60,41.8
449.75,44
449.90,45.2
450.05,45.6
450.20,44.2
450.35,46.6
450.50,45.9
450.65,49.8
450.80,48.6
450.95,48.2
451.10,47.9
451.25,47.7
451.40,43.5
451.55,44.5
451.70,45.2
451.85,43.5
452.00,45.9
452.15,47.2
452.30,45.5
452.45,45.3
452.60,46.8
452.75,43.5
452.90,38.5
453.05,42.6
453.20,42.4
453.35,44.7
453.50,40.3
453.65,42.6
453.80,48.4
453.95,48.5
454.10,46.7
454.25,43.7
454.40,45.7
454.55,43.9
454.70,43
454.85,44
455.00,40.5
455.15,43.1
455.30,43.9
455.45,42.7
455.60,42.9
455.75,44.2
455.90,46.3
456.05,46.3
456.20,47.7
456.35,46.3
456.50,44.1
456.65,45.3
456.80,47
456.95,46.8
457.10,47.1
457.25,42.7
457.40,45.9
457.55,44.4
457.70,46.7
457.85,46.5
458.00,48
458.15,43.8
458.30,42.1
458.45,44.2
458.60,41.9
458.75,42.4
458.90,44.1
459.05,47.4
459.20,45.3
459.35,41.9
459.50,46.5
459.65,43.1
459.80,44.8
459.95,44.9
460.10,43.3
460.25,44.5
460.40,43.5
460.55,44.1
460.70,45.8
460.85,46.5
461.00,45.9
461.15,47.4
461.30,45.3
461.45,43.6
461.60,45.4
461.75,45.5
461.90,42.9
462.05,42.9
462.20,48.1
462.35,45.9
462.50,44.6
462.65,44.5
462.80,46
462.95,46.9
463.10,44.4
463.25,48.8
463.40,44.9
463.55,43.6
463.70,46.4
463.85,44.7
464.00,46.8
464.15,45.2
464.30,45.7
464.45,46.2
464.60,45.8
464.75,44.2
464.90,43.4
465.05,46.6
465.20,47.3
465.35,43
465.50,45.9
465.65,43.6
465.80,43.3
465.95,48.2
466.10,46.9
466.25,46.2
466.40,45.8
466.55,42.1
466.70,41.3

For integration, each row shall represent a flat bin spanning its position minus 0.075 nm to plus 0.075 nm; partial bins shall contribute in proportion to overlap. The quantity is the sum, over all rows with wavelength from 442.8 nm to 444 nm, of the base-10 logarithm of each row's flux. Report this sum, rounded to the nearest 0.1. 13.1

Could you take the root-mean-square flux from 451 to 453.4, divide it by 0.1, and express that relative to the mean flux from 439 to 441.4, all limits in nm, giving 10.9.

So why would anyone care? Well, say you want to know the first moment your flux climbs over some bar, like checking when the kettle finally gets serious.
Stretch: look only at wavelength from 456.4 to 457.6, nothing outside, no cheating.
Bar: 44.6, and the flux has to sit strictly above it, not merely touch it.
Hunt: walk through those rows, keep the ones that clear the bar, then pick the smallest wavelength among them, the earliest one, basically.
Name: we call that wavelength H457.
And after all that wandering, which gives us 456.65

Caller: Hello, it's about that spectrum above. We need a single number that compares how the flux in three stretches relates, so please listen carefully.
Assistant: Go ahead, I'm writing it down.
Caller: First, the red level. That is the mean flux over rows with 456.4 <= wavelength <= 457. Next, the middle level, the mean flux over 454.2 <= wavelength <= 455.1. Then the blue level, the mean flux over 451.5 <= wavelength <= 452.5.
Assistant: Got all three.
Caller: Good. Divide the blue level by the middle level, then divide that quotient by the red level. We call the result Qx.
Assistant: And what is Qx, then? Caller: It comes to 0.0228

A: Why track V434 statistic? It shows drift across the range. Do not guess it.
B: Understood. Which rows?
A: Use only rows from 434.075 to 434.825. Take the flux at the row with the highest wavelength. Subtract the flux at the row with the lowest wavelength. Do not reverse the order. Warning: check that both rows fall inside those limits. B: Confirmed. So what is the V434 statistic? 18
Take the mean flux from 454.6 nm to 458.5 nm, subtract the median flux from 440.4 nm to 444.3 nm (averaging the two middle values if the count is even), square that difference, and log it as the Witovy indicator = 4.3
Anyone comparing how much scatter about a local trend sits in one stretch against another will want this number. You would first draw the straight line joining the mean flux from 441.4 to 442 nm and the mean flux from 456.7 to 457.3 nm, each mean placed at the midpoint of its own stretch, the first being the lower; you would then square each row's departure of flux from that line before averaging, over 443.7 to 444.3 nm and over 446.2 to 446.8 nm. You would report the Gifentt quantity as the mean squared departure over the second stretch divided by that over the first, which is 1.3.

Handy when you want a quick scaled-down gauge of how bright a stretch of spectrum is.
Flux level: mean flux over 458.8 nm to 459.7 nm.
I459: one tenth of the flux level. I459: 4.47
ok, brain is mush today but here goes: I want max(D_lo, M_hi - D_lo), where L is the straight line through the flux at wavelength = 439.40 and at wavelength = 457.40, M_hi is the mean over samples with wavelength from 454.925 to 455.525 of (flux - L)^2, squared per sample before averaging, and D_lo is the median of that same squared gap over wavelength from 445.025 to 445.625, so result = 7.9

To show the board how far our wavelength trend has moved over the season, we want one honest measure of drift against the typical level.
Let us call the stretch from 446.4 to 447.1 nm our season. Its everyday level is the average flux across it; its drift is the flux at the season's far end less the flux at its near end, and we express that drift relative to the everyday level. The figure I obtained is -0.03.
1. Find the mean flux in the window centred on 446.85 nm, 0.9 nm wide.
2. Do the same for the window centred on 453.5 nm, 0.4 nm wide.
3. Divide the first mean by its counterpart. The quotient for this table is 1.02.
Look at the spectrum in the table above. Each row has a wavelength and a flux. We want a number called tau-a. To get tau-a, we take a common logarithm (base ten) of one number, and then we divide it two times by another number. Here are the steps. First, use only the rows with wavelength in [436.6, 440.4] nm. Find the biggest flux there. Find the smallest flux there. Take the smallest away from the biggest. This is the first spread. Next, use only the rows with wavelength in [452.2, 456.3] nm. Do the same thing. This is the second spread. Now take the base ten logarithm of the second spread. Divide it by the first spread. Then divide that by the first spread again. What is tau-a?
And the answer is 0.0038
